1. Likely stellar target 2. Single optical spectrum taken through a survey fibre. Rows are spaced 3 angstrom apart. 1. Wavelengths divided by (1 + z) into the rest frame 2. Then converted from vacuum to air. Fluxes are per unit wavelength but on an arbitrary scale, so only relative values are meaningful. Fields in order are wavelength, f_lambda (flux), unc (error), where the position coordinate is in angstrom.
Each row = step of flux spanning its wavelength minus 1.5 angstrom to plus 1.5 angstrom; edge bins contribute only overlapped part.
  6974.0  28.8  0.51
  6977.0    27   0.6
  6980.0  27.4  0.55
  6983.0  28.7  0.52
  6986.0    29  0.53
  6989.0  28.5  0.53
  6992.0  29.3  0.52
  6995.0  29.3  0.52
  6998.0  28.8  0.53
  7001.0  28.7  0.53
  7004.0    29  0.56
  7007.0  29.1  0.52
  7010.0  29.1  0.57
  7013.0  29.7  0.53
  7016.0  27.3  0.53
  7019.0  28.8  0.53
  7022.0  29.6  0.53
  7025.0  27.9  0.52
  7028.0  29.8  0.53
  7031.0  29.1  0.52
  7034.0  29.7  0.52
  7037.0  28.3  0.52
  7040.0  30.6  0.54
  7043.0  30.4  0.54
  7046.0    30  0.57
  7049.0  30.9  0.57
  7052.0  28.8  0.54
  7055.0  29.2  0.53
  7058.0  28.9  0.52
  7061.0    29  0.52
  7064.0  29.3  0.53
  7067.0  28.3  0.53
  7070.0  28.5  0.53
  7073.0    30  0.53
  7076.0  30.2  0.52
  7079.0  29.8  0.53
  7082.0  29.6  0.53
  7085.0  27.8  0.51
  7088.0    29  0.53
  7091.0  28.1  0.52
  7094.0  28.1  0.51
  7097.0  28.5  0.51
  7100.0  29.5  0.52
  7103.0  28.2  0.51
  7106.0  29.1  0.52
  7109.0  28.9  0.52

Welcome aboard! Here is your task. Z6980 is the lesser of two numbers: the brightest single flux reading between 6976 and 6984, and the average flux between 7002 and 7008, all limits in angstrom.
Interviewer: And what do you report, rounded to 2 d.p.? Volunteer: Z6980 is 28.70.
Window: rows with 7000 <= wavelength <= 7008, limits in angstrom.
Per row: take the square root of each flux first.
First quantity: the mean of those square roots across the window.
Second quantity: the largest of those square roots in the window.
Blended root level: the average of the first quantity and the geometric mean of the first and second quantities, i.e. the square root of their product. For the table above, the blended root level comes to 5.383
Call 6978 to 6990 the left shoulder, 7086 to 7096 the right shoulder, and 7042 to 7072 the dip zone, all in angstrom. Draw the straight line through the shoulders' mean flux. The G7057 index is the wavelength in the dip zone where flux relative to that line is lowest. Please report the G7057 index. 7067.0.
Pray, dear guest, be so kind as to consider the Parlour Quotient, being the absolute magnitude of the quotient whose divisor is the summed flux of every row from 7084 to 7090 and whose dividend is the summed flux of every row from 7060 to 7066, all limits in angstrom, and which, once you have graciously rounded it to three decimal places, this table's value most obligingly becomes 1.026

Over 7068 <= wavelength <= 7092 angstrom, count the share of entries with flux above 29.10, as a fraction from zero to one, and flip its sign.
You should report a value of -0.50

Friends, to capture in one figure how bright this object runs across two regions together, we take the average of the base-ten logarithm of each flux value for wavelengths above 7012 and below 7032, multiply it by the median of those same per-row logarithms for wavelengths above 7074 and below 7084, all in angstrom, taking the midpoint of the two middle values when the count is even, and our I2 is 2.15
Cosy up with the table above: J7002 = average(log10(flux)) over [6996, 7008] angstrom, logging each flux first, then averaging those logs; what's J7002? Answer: 1.461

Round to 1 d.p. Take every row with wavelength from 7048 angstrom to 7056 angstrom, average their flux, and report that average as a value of 29.6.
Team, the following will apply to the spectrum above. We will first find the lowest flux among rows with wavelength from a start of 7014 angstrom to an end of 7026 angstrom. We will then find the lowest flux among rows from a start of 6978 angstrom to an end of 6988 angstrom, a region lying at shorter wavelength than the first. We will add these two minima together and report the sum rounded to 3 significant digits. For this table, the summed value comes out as 54.7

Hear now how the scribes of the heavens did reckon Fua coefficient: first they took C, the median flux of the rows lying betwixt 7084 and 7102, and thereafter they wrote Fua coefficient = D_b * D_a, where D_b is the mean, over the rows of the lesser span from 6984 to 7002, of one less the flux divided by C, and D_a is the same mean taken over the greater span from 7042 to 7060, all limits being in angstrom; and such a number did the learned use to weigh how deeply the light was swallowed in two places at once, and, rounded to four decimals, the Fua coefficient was 0.0011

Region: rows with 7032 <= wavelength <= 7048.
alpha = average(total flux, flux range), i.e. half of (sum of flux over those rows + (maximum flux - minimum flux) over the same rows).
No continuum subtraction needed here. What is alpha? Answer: 76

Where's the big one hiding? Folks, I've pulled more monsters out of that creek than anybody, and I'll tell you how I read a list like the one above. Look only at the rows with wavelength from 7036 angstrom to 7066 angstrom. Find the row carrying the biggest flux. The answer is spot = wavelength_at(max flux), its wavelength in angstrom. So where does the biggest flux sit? 7049.0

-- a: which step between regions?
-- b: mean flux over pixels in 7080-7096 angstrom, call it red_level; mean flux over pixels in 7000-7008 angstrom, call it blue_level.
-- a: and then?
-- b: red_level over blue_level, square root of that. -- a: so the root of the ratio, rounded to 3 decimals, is 0.993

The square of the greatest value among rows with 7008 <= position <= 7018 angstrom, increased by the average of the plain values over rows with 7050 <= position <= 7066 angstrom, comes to 911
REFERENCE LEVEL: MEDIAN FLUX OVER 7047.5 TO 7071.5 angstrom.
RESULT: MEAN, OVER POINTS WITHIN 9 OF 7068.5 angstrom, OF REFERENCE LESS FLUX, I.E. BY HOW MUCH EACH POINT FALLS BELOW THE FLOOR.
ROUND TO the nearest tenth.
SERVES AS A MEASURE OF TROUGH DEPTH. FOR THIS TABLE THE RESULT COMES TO -0.3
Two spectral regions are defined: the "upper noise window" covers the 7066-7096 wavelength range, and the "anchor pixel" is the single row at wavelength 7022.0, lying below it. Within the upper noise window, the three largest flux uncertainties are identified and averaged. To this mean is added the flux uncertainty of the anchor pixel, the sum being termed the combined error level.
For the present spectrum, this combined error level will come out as 1.06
